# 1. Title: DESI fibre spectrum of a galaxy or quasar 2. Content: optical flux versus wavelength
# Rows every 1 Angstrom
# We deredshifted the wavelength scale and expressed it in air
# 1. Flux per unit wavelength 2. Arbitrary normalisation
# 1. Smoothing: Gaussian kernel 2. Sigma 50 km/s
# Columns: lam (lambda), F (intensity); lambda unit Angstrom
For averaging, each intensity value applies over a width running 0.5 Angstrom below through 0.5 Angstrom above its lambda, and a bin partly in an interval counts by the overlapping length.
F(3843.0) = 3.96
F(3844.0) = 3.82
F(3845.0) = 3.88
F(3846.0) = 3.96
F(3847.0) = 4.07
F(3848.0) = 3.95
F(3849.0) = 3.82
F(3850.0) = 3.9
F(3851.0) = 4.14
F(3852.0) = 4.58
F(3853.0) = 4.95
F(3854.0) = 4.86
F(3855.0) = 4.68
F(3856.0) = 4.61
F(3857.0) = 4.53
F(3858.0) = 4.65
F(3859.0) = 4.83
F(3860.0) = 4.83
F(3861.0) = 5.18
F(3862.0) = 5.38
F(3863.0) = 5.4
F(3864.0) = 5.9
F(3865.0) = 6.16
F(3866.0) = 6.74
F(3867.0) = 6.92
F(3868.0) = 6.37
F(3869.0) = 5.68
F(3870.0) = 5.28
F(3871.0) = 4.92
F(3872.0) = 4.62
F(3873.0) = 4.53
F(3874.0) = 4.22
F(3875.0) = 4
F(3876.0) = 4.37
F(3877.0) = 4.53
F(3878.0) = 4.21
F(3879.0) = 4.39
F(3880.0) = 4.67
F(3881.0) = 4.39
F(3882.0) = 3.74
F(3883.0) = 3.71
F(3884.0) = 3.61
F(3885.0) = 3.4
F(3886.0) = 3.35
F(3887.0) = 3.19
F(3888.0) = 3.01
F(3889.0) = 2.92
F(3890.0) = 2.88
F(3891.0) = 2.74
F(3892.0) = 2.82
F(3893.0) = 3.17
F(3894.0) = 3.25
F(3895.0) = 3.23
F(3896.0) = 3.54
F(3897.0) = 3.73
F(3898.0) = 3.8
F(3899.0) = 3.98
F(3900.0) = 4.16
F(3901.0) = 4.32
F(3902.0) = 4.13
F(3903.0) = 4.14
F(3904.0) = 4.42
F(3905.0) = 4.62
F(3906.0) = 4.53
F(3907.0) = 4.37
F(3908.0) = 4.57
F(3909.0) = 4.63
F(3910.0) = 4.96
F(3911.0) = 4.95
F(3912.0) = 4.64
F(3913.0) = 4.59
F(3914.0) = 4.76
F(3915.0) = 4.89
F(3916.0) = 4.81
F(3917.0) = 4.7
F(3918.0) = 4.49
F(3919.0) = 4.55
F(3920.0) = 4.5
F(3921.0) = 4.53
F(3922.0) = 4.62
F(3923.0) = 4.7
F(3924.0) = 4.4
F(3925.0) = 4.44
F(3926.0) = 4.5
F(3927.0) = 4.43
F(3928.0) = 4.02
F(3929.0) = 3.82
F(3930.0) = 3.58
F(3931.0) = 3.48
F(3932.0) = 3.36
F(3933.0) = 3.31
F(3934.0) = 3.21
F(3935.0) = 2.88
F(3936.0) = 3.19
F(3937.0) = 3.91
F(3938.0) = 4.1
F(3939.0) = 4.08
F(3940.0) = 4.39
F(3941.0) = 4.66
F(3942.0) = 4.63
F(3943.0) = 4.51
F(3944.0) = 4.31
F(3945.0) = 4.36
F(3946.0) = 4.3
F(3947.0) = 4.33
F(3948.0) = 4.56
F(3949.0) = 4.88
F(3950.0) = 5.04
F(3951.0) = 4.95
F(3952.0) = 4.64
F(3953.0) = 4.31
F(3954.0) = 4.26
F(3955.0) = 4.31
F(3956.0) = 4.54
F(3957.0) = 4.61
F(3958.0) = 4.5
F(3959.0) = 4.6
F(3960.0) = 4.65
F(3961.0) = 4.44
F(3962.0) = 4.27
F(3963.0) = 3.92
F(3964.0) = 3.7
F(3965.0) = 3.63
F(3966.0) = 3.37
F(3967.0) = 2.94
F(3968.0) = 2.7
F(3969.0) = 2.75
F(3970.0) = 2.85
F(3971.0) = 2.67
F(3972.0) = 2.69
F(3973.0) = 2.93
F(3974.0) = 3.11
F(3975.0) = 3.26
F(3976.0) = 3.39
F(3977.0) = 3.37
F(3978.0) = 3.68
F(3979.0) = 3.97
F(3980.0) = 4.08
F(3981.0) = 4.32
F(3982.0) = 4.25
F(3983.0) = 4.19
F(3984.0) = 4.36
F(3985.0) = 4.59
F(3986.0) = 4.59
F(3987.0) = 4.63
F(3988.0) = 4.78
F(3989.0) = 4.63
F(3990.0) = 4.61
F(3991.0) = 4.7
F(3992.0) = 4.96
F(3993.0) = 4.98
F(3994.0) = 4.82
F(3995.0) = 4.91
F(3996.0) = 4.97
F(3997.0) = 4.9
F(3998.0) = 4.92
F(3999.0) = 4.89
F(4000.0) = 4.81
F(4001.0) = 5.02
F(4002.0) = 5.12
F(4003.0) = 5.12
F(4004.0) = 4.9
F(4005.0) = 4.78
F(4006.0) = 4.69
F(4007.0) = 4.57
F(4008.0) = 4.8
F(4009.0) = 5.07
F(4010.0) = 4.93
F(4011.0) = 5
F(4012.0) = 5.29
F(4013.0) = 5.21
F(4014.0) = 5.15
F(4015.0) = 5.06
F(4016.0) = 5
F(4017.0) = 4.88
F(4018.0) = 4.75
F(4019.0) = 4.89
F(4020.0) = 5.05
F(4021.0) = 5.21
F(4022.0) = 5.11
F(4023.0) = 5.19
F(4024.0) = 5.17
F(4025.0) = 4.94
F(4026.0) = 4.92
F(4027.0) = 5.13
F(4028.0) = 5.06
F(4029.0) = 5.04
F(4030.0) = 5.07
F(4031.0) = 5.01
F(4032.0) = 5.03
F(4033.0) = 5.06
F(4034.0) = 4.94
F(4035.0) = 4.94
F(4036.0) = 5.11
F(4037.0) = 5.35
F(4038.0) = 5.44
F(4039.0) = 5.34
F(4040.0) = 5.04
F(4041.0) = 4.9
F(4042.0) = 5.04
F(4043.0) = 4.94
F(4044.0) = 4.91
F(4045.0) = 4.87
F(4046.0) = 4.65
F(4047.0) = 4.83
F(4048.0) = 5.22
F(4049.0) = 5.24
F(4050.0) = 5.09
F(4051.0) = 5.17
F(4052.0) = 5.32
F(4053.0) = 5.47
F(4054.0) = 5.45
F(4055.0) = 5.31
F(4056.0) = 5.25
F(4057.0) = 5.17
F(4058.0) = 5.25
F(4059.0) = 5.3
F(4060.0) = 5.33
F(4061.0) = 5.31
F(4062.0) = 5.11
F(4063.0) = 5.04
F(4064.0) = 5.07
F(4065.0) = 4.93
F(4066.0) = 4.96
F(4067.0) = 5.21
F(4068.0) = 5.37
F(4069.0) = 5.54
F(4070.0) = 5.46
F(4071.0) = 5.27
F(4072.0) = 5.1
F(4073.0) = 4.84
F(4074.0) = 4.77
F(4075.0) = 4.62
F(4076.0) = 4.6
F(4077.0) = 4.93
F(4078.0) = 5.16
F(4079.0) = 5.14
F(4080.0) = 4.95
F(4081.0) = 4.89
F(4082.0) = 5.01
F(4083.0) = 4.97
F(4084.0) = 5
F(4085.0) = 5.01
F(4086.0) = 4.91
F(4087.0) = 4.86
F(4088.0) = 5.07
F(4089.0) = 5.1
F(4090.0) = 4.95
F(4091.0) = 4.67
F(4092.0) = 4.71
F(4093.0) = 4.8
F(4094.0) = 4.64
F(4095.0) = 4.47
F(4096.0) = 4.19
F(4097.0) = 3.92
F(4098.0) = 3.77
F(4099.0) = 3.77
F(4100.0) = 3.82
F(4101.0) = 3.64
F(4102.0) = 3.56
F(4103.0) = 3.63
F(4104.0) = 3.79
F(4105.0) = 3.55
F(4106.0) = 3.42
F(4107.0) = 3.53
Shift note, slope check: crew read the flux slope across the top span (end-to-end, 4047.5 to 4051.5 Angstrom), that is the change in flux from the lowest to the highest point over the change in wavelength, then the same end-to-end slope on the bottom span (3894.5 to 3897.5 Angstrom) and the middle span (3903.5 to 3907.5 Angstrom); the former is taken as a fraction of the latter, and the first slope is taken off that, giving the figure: -15.0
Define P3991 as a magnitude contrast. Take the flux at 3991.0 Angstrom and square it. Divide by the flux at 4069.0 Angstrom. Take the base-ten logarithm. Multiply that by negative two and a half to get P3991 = -1.50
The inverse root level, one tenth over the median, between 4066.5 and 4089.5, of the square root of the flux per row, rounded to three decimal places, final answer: 0.045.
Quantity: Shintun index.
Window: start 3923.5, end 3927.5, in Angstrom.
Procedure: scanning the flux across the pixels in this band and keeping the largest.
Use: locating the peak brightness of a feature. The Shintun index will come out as 4.5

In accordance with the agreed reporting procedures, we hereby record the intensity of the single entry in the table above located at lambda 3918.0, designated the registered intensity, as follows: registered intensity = 4.49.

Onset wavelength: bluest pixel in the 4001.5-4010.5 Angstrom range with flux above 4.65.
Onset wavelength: 4002.0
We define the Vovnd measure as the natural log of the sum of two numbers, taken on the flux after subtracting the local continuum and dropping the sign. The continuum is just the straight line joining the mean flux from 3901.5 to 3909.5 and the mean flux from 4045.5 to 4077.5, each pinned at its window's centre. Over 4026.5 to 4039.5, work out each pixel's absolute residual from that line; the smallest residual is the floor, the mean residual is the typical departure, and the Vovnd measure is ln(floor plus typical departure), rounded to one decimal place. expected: -1.9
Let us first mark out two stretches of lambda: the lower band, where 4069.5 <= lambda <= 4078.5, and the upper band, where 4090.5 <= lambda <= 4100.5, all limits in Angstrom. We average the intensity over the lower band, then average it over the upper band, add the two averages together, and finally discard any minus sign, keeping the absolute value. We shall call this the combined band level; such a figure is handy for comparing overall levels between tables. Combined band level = 9.2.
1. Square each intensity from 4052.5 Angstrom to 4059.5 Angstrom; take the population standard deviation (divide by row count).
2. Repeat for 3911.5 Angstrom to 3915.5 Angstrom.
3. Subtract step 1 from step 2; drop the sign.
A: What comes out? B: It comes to 0.0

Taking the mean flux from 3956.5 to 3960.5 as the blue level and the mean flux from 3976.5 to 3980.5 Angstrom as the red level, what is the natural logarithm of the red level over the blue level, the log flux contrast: -0.20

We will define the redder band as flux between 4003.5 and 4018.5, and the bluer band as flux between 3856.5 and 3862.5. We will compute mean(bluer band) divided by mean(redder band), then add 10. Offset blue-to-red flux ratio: 11.0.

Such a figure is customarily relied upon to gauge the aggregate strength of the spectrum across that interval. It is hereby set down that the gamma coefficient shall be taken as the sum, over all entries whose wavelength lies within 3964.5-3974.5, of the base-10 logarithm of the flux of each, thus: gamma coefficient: 4.70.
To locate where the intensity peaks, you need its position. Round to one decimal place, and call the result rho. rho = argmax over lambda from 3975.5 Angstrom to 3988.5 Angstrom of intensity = 3988.0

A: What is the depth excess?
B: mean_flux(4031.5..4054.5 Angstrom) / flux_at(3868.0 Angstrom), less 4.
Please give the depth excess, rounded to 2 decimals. -3.20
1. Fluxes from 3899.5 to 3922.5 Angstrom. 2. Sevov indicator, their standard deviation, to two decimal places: 0.23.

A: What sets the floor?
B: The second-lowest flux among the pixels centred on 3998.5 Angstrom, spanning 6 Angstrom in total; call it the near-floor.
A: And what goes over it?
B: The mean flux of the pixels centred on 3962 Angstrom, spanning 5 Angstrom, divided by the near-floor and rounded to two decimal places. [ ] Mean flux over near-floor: 0.86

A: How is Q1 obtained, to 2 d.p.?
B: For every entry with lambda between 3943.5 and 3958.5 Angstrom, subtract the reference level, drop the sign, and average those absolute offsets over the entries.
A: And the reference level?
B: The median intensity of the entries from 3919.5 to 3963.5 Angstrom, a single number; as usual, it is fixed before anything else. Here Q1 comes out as 0.21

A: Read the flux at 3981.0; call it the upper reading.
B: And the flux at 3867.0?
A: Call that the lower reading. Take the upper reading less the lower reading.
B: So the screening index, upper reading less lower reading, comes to -2.6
